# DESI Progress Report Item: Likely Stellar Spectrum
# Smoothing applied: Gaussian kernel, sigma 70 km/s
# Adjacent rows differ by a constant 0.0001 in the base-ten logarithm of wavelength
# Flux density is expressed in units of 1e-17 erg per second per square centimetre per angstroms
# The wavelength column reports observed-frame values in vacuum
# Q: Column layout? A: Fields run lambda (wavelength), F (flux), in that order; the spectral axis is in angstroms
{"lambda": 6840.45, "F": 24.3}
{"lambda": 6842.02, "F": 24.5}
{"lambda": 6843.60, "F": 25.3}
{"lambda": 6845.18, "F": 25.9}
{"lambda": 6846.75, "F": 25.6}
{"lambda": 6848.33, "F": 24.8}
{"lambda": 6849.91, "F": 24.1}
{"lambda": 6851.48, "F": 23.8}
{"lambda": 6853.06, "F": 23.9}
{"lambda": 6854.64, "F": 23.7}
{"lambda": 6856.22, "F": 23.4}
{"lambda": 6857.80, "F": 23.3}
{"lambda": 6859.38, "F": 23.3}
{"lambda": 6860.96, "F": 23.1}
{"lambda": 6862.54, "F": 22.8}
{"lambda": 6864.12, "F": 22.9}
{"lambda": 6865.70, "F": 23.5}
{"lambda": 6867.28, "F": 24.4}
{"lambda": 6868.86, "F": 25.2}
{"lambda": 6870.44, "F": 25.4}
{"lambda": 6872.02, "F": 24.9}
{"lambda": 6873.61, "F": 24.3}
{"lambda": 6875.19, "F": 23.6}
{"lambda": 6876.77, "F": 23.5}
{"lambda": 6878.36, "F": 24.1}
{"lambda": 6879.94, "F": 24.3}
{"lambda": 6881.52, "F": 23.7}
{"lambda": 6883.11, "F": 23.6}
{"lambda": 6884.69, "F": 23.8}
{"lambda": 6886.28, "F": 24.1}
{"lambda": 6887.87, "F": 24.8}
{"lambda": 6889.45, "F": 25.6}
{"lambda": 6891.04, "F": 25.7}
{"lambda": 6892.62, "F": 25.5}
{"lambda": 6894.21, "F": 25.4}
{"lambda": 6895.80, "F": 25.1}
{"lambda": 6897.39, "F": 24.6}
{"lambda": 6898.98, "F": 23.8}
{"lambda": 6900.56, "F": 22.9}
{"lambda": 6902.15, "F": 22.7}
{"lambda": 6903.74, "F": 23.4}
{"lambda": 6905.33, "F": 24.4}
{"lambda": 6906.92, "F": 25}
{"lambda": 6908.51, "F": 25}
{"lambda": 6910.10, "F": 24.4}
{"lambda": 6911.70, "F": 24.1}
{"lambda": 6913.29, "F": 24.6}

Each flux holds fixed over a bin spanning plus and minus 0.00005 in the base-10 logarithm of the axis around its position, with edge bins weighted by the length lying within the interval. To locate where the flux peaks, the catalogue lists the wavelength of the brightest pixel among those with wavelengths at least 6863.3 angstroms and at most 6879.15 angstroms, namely 6870.44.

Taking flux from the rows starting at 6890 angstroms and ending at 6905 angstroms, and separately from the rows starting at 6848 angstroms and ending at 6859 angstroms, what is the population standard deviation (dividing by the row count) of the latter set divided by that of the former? 0.4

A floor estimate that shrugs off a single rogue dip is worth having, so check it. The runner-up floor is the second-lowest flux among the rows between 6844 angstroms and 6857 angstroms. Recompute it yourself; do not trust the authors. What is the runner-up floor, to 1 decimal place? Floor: 23.7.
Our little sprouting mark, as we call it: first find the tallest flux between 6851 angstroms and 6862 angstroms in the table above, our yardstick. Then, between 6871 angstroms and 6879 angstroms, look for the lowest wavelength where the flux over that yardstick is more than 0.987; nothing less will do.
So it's 6872.02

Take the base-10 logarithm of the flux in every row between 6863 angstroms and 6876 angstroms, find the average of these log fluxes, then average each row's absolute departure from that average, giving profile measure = 0.0127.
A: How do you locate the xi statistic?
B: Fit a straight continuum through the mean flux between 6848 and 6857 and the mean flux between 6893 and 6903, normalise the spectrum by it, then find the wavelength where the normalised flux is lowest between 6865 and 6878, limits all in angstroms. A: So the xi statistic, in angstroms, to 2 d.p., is 6876.77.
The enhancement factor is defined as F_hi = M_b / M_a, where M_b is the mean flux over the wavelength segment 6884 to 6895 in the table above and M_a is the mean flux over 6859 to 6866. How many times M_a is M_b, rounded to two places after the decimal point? 1.08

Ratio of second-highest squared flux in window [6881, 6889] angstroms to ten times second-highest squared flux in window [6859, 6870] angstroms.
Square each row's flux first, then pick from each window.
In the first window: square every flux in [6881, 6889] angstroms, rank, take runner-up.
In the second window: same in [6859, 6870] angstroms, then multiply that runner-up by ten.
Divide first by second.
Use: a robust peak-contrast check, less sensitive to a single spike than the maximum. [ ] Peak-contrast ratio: 0.098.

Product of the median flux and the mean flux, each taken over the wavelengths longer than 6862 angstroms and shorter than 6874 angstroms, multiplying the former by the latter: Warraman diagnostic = 589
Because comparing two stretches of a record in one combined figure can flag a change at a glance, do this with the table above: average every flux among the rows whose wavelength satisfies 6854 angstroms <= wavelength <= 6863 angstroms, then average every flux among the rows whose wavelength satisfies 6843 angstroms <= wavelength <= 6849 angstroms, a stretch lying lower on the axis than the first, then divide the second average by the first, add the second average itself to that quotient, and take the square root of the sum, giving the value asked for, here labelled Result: 5.15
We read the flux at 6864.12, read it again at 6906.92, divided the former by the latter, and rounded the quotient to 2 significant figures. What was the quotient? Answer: 0.92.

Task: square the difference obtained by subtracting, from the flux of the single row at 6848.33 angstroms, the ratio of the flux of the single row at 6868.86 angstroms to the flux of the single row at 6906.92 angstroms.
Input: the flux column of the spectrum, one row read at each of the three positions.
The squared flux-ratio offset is 566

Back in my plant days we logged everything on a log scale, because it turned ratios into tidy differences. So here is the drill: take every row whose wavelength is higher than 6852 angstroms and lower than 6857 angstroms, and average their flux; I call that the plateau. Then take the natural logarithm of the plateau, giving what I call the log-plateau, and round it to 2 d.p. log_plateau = 3.16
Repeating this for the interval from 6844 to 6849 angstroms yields 3.24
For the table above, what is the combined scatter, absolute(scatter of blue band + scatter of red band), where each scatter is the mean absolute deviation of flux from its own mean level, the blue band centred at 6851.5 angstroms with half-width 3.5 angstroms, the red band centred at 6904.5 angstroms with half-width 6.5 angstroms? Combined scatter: 1.06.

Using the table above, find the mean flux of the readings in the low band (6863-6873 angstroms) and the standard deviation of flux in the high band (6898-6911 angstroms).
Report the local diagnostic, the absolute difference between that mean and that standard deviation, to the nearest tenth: 23.5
